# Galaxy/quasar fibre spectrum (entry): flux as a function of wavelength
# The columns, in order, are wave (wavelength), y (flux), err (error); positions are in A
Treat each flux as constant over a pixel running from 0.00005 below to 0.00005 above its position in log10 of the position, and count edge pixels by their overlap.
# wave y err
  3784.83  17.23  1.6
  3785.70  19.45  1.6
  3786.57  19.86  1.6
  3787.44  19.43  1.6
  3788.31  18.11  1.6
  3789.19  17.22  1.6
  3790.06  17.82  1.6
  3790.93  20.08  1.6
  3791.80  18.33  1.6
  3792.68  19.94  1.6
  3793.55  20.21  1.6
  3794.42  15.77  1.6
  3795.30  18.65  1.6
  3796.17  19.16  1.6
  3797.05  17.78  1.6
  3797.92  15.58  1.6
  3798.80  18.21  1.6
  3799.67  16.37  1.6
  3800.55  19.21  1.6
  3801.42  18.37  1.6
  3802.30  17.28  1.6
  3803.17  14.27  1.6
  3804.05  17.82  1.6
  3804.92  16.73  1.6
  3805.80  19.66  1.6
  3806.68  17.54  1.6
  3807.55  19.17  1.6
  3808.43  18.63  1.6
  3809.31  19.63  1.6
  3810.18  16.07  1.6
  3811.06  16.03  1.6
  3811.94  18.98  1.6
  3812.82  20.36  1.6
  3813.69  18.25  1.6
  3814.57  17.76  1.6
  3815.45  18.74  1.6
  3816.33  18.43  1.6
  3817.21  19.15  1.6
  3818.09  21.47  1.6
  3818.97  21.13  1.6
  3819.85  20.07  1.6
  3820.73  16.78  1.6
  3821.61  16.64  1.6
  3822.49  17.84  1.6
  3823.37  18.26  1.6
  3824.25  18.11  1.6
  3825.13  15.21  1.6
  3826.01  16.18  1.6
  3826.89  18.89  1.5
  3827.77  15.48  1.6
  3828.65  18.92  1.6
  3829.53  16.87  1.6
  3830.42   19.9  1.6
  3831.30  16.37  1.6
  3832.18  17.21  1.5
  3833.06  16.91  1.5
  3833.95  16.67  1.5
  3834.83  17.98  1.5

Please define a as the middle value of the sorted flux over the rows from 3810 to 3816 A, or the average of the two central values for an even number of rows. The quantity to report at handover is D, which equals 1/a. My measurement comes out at 0.055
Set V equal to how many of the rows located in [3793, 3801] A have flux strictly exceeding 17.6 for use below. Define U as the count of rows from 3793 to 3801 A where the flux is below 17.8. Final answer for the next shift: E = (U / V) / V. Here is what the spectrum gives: 0.111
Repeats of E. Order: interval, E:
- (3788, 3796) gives 0.041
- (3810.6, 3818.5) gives 0.031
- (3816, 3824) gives 0.041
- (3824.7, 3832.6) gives 0.667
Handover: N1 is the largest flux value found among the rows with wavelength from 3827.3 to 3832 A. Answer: 19.9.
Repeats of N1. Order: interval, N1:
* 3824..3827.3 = 18.89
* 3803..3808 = 19.66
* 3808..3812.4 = 19.63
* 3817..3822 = 21.47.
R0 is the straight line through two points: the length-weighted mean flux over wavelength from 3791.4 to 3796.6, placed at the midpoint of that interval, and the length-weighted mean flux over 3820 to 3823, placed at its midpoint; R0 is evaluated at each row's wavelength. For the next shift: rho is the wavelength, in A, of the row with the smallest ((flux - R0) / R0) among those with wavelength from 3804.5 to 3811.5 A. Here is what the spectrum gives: 3811.06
